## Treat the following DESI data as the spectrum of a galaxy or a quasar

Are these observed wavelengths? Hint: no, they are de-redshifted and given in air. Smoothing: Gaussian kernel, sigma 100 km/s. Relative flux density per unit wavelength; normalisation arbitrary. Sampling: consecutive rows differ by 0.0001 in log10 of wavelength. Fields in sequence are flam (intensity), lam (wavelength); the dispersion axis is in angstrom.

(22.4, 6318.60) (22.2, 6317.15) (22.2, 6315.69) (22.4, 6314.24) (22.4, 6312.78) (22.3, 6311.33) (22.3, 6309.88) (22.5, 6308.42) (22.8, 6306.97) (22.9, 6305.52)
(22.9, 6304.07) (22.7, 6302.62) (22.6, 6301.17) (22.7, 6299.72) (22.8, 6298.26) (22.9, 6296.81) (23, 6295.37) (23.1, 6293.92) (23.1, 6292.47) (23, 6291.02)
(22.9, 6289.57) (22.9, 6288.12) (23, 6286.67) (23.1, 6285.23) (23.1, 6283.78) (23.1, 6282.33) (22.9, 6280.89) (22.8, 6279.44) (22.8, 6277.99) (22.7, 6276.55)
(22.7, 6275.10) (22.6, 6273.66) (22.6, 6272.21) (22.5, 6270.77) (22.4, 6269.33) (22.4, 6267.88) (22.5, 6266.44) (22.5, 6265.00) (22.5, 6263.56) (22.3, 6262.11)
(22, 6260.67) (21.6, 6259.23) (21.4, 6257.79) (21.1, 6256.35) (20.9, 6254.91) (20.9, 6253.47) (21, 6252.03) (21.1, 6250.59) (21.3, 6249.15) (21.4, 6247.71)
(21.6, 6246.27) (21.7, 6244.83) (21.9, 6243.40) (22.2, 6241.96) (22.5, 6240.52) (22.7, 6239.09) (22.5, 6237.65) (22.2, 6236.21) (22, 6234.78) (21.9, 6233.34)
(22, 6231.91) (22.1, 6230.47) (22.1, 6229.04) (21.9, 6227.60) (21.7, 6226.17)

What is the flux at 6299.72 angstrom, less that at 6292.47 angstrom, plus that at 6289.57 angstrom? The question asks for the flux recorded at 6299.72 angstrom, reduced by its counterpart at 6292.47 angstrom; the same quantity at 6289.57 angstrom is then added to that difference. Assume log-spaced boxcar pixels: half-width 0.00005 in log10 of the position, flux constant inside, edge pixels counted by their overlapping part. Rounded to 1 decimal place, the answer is 22.5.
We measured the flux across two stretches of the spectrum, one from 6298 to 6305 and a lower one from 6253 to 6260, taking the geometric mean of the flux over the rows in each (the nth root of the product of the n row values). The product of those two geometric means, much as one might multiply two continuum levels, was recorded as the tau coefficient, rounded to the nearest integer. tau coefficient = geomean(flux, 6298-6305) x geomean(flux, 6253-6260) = 482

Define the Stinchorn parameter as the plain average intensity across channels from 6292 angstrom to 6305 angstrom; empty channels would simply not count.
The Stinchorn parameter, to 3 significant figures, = 22.9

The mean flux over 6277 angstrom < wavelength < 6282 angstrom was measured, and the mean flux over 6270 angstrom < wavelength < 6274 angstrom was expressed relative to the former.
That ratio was 0.99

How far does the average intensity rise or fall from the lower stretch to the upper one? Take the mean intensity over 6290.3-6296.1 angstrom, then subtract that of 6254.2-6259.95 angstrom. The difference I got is 1.8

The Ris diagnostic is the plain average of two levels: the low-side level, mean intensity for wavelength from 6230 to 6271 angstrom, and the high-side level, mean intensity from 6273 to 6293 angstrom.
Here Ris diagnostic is 22.40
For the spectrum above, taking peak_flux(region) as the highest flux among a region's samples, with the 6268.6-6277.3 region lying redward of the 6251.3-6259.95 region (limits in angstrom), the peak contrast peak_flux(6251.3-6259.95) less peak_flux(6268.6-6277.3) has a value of -1.1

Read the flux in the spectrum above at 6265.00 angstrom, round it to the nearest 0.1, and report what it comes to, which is 22.5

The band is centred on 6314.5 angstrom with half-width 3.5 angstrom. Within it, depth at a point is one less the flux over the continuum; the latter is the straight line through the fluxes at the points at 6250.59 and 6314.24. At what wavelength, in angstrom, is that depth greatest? 6317.15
